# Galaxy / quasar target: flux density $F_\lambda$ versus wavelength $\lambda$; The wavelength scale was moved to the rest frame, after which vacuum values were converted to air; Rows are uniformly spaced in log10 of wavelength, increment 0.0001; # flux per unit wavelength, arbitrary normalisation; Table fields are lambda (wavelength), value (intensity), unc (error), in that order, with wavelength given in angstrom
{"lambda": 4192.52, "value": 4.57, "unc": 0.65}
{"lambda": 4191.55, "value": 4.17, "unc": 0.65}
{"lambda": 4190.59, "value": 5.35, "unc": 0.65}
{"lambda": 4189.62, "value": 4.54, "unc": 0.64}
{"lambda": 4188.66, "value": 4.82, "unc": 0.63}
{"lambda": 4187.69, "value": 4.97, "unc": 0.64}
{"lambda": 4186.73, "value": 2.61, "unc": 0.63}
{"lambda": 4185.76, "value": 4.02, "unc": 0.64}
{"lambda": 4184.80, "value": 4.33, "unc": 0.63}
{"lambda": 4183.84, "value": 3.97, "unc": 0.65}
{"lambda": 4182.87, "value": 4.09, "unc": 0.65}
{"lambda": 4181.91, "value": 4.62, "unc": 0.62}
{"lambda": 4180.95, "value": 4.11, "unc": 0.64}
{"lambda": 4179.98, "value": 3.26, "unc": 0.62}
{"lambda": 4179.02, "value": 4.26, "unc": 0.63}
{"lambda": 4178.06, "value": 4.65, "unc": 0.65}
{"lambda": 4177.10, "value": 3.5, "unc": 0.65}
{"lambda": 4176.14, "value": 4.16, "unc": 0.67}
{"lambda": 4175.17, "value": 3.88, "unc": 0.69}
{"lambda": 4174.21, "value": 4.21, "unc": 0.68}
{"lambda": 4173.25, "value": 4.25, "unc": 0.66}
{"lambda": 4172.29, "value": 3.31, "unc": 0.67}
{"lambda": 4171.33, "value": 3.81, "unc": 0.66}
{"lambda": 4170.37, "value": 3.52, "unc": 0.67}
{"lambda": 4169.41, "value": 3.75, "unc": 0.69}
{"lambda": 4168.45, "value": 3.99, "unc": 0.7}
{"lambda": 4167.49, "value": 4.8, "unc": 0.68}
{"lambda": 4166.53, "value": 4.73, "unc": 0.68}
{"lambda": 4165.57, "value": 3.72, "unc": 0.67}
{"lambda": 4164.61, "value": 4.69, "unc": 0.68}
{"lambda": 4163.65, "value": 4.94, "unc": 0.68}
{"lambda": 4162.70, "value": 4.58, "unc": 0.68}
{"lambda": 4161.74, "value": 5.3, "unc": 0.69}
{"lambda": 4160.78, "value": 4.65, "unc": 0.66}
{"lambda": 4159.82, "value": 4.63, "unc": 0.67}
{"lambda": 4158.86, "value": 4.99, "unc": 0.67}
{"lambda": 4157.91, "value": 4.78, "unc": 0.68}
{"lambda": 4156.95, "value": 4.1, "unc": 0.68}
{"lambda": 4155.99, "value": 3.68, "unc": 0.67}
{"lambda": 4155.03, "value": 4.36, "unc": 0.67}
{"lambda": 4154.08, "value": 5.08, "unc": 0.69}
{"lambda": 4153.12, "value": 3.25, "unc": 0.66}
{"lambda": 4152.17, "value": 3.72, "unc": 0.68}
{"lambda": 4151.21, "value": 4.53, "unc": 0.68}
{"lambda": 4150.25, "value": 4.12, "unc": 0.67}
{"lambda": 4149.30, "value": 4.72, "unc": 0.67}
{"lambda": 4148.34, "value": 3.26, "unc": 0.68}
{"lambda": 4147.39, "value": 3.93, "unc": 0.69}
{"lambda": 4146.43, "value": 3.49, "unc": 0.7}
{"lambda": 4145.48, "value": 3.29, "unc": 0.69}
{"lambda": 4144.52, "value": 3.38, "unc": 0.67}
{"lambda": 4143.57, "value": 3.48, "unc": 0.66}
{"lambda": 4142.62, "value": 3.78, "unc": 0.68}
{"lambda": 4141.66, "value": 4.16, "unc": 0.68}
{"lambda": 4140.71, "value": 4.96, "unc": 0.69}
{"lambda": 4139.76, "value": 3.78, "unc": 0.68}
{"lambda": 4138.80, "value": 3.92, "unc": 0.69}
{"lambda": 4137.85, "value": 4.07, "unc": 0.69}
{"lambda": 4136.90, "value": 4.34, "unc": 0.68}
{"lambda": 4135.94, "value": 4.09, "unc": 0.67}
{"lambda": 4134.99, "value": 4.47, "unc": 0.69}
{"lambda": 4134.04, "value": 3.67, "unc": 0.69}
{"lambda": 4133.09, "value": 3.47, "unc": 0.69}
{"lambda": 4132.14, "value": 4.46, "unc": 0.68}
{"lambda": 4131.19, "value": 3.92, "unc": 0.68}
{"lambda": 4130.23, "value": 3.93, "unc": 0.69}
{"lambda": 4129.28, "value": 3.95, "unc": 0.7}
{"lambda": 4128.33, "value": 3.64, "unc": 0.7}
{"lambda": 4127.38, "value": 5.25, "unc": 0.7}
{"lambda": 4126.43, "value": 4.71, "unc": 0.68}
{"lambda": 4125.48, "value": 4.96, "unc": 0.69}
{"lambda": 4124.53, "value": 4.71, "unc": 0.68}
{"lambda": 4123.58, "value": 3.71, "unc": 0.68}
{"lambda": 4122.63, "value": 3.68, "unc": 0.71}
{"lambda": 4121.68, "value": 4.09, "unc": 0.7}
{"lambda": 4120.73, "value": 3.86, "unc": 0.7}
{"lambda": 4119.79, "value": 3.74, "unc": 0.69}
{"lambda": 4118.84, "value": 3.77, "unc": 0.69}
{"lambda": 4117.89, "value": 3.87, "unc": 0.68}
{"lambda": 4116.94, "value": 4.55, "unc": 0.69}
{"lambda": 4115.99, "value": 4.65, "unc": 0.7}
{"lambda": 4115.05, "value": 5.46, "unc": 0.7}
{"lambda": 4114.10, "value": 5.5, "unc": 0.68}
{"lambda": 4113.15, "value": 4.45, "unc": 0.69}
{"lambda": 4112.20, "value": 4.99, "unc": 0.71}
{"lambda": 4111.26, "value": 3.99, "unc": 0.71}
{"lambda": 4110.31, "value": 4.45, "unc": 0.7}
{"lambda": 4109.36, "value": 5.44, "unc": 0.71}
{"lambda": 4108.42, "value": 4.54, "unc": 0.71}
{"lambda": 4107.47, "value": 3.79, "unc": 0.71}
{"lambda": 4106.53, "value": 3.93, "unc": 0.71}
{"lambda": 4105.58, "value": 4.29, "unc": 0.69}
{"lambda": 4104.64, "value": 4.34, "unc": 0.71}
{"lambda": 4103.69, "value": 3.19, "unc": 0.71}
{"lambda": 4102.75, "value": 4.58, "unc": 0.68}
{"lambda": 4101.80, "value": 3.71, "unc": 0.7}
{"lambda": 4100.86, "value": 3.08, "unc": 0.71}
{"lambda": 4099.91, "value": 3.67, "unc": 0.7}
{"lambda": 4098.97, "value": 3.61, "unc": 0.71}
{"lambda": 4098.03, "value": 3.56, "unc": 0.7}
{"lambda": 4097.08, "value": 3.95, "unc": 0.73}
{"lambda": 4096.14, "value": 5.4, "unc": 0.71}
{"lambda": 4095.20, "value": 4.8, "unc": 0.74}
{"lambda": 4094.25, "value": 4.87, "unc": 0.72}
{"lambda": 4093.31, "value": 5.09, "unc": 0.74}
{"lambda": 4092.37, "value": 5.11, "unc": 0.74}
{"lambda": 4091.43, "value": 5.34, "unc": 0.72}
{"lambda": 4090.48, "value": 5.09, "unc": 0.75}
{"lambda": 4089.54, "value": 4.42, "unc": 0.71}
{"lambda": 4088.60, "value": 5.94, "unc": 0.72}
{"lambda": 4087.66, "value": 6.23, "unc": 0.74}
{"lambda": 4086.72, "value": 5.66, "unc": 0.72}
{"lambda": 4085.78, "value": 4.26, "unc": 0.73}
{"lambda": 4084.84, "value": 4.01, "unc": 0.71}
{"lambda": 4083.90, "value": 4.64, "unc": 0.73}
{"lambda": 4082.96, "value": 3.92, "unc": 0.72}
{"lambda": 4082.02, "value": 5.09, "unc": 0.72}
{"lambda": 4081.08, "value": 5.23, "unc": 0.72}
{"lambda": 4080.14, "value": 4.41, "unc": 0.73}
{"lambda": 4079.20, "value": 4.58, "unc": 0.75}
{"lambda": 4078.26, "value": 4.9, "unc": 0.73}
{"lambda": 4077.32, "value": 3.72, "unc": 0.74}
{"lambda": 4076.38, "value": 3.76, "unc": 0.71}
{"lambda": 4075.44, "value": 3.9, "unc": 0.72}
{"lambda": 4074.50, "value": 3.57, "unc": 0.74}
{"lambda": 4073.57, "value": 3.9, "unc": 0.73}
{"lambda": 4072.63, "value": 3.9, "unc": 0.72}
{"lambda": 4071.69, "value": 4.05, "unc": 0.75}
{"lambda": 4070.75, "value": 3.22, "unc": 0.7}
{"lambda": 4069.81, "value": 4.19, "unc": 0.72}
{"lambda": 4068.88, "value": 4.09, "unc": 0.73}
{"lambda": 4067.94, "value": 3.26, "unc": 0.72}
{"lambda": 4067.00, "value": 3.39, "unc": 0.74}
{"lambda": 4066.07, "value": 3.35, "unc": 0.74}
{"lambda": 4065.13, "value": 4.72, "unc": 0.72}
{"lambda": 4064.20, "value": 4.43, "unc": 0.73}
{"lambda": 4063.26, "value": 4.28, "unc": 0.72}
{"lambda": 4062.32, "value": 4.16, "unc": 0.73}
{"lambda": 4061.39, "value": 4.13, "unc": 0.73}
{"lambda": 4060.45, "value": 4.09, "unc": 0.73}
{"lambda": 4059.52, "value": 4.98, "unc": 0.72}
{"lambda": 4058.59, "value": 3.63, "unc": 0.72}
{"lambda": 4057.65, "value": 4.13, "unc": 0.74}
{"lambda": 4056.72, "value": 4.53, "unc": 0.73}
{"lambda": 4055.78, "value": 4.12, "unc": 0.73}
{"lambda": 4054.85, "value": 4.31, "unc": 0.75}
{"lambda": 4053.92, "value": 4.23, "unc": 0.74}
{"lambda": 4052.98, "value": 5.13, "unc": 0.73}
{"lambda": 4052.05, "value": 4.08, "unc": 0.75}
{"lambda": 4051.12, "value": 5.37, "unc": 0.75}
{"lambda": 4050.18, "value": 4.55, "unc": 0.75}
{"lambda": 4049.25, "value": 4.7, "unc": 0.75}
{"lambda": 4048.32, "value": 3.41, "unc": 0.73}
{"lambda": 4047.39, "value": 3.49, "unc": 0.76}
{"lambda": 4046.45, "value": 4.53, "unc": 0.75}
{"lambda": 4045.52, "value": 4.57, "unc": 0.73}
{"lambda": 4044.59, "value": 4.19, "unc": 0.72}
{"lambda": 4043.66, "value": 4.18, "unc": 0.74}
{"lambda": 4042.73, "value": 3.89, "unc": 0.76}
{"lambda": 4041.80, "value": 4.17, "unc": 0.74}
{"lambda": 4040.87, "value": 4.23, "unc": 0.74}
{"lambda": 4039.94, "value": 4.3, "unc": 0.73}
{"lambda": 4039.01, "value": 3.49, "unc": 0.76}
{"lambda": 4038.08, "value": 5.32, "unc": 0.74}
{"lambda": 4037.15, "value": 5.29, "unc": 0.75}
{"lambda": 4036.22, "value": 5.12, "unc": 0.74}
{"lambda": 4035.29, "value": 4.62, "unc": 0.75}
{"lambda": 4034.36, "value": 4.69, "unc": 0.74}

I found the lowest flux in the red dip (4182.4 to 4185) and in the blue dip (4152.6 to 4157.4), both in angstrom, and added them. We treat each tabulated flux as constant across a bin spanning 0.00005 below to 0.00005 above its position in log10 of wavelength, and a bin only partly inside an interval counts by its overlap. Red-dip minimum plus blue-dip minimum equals 7.22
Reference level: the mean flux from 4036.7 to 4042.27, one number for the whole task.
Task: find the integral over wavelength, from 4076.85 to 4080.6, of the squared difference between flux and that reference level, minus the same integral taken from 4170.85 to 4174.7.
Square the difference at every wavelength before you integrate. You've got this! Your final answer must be -1.09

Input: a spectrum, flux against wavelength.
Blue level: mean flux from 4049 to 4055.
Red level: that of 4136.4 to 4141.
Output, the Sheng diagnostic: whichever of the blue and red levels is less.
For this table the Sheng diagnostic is 4.2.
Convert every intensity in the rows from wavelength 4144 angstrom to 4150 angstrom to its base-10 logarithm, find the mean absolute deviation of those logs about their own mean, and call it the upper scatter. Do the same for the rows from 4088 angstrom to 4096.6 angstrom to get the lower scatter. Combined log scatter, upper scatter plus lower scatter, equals 0.073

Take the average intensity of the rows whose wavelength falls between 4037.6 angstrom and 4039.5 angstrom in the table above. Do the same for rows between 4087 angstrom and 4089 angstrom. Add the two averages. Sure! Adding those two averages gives 10.5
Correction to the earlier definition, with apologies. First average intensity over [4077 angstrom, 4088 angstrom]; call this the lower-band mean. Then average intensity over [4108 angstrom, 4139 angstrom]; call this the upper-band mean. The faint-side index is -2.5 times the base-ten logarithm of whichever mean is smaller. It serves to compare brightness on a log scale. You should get -1.59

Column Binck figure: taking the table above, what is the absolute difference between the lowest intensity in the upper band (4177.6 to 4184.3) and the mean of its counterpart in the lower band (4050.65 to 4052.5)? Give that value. 1.5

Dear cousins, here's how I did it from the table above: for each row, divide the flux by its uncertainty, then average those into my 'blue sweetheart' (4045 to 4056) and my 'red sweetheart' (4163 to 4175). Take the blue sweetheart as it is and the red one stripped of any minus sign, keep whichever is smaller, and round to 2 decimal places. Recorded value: 5.89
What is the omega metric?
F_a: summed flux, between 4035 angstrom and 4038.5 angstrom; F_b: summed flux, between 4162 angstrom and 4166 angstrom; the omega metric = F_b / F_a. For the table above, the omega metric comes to 0.881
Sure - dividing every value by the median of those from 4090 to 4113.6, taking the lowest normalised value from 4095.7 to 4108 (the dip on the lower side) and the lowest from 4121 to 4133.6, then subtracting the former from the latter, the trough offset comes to 0.088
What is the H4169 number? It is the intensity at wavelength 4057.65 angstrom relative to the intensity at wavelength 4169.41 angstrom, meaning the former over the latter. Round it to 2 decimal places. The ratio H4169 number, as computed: 1.10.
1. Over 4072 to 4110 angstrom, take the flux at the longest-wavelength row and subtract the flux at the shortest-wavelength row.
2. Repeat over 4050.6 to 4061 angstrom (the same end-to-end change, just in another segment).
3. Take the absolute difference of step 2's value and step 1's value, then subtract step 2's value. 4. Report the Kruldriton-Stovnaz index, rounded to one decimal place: 4.1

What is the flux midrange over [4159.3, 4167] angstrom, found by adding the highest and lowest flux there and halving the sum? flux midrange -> 4.5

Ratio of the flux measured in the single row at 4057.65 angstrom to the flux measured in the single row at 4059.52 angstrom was 0.83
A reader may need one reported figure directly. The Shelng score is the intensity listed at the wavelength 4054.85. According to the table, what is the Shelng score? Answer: 4.31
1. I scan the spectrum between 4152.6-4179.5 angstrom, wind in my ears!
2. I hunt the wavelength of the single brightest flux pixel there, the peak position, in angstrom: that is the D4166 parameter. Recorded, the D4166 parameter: 4161.74 angstrom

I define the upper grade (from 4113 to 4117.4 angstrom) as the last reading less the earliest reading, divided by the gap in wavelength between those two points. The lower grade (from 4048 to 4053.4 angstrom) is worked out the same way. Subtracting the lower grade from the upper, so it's -0.3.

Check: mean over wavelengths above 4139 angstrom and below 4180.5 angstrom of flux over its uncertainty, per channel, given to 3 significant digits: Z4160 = 6.12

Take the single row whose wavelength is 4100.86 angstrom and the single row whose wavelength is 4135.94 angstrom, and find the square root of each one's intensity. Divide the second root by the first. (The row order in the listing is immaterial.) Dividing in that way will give 1.15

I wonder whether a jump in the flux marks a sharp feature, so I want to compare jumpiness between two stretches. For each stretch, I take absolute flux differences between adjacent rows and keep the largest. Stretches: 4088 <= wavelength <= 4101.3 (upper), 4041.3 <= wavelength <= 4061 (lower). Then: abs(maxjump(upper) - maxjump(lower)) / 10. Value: 0.017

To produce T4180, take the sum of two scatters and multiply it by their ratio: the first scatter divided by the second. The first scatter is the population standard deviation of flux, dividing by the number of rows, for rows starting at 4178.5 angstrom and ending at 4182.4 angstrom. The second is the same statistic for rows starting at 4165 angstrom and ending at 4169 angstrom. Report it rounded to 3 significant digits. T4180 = 1.03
